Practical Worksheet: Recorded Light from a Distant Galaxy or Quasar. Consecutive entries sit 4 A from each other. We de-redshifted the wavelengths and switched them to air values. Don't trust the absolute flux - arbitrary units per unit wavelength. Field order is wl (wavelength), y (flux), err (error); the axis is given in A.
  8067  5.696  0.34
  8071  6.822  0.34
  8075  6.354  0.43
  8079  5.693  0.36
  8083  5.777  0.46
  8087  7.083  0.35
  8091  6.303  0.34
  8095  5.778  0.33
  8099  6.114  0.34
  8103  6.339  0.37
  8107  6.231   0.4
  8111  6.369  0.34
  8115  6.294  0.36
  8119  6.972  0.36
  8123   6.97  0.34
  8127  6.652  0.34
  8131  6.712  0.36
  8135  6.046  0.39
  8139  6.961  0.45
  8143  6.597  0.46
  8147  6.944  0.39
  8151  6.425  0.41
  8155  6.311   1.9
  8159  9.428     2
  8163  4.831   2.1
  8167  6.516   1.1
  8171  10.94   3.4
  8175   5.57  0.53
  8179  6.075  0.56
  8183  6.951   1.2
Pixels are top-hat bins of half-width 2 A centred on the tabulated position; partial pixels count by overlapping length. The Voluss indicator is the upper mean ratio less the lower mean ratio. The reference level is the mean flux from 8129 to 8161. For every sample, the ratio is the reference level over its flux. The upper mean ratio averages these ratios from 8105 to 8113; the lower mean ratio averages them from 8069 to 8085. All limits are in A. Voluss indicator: -0.031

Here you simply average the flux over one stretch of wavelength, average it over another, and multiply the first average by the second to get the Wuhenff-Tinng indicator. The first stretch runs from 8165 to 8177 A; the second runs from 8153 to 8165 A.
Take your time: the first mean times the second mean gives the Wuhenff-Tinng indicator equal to 53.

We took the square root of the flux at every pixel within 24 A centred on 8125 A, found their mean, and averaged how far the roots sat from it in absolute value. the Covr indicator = 0.057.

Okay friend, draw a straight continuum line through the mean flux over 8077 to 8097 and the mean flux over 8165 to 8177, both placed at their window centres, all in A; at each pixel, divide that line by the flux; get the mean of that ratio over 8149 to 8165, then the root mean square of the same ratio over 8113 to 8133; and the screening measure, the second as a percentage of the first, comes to 87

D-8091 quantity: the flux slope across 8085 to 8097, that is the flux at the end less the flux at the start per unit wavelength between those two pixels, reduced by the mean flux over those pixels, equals -6.55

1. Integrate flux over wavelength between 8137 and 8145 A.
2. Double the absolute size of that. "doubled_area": 108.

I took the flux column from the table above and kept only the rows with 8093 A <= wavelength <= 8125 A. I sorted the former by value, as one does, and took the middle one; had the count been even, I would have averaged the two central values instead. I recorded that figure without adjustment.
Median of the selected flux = 6.3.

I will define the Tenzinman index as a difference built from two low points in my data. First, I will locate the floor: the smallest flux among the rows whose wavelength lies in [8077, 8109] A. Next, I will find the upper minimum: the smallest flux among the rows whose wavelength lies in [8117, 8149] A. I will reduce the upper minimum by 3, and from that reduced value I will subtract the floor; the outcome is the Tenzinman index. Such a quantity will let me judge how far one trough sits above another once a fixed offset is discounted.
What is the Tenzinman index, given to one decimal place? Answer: -2.6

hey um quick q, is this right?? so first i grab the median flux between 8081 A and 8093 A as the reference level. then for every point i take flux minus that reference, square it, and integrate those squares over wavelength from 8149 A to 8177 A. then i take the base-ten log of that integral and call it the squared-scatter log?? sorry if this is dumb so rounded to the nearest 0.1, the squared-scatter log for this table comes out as 2.1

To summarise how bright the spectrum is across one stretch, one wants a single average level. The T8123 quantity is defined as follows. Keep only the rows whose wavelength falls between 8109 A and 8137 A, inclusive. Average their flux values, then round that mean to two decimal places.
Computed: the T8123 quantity 6.57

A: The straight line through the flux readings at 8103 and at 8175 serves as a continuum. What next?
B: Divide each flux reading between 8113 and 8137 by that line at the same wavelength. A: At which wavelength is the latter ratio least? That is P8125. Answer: 8135 A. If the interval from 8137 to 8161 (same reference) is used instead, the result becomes 8155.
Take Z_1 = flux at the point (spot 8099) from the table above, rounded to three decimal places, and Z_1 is 6.114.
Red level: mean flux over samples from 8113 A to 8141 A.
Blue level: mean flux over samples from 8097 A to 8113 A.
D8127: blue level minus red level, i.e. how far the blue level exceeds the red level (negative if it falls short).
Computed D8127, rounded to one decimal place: -0.4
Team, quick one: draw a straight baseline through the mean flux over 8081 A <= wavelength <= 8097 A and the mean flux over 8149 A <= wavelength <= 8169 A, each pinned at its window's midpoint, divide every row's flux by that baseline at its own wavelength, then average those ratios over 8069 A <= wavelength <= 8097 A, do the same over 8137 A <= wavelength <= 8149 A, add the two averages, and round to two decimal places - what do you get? 2.05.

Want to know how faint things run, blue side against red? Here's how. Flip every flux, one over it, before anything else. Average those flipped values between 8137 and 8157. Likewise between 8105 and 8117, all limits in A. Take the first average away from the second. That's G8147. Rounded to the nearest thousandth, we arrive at 0.008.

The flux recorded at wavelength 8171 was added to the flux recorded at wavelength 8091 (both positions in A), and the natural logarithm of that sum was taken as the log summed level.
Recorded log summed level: 2.85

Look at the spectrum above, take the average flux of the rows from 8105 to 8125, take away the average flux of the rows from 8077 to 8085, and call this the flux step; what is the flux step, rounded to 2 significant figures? 0.83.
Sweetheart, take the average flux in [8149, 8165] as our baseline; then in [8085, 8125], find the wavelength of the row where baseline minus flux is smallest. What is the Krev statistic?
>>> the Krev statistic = 8087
